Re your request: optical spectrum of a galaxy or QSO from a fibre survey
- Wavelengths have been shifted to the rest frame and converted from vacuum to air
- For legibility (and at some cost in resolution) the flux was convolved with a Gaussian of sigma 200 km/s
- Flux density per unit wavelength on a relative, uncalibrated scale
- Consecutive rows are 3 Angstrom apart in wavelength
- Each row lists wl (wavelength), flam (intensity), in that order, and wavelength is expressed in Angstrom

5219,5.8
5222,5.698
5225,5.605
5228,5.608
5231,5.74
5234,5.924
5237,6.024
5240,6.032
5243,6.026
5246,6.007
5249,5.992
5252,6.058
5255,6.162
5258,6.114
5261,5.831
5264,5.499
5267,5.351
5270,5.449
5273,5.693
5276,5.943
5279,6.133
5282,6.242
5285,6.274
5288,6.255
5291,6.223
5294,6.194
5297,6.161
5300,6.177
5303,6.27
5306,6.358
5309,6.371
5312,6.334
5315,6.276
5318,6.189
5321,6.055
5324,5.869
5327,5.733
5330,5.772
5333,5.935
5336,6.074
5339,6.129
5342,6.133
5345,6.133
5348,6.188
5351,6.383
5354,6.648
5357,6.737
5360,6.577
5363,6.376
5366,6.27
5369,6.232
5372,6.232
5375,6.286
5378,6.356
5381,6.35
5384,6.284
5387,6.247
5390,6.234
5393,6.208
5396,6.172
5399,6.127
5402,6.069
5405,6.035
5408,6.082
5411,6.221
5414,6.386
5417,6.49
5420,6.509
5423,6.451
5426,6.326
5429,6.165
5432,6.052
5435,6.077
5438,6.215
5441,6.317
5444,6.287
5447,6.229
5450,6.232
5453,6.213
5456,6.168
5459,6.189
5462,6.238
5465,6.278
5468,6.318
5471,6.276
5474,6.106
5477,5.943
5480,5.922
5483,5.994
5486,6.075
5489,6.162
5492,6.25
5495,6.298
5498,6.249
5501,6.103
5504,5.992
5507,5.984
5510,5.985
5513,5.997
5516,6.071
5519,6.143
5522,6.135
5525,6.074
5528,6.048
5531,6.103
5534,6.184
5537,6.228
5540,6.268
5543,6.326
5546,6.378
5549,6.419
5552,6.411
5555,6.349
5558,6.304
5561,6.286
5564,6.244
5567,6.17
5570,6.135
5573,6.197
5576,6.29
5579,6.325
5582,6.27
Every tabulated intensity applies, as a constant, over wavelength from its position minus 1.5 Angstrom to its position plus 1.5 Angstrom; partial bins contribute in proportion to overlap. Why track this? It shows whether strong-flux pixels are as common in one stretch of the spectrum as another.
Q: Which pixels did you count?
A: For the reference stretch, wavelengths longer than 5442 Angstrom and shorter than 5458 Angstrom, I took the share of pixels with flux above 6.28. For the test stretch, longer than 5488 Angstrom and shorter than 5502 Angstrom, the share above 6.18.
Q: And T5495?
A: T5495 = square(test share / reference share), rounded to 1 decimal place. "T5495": 9.0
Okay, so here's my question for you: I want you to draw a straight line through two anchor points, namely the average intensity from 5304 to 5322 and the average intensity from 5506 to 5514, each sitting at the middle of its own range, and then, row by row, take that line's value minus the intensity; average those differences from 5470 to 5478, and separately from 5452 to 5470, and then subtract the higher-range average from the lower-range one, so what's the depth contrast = -0.11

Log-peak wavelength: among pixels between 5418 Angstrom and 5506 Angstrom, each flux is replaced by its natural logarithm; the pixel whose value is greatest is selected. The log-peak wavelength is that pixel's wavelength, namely 5420 Angstrom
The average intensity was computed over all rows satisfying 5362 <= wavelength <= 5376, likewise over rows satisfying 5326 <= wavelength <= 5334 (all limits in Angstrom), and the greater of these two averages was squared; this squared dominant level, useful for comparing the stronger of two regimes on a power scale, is 39.4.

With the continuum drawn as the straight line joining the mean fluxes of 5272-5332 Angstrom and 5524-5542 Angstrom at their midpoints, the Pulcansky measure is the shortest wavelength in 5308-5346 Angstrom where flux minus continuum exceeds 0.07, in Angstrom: 5309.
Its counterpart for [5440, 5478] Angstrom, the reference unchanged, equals 5441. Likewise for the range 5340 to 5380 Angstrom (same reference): 5351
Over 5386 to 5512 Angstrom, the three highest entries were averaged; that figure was 6.48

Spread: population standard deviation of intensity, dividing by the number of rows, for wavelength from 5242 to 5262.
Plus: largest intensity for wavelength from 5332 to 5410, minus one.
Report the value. 5.83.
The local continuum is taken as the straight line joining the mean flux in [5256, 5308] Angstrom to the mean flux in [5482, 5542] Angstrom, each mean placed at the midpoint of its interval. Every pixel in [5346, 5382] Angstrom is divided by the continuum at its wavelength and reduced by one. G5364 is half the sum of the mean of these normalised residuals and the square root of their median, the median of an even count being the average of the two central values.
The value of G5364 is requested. 0.14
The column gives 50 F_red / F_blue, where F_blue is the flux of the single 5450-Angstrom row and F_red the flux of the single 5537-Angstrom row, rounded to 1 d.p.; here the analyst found 50.0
